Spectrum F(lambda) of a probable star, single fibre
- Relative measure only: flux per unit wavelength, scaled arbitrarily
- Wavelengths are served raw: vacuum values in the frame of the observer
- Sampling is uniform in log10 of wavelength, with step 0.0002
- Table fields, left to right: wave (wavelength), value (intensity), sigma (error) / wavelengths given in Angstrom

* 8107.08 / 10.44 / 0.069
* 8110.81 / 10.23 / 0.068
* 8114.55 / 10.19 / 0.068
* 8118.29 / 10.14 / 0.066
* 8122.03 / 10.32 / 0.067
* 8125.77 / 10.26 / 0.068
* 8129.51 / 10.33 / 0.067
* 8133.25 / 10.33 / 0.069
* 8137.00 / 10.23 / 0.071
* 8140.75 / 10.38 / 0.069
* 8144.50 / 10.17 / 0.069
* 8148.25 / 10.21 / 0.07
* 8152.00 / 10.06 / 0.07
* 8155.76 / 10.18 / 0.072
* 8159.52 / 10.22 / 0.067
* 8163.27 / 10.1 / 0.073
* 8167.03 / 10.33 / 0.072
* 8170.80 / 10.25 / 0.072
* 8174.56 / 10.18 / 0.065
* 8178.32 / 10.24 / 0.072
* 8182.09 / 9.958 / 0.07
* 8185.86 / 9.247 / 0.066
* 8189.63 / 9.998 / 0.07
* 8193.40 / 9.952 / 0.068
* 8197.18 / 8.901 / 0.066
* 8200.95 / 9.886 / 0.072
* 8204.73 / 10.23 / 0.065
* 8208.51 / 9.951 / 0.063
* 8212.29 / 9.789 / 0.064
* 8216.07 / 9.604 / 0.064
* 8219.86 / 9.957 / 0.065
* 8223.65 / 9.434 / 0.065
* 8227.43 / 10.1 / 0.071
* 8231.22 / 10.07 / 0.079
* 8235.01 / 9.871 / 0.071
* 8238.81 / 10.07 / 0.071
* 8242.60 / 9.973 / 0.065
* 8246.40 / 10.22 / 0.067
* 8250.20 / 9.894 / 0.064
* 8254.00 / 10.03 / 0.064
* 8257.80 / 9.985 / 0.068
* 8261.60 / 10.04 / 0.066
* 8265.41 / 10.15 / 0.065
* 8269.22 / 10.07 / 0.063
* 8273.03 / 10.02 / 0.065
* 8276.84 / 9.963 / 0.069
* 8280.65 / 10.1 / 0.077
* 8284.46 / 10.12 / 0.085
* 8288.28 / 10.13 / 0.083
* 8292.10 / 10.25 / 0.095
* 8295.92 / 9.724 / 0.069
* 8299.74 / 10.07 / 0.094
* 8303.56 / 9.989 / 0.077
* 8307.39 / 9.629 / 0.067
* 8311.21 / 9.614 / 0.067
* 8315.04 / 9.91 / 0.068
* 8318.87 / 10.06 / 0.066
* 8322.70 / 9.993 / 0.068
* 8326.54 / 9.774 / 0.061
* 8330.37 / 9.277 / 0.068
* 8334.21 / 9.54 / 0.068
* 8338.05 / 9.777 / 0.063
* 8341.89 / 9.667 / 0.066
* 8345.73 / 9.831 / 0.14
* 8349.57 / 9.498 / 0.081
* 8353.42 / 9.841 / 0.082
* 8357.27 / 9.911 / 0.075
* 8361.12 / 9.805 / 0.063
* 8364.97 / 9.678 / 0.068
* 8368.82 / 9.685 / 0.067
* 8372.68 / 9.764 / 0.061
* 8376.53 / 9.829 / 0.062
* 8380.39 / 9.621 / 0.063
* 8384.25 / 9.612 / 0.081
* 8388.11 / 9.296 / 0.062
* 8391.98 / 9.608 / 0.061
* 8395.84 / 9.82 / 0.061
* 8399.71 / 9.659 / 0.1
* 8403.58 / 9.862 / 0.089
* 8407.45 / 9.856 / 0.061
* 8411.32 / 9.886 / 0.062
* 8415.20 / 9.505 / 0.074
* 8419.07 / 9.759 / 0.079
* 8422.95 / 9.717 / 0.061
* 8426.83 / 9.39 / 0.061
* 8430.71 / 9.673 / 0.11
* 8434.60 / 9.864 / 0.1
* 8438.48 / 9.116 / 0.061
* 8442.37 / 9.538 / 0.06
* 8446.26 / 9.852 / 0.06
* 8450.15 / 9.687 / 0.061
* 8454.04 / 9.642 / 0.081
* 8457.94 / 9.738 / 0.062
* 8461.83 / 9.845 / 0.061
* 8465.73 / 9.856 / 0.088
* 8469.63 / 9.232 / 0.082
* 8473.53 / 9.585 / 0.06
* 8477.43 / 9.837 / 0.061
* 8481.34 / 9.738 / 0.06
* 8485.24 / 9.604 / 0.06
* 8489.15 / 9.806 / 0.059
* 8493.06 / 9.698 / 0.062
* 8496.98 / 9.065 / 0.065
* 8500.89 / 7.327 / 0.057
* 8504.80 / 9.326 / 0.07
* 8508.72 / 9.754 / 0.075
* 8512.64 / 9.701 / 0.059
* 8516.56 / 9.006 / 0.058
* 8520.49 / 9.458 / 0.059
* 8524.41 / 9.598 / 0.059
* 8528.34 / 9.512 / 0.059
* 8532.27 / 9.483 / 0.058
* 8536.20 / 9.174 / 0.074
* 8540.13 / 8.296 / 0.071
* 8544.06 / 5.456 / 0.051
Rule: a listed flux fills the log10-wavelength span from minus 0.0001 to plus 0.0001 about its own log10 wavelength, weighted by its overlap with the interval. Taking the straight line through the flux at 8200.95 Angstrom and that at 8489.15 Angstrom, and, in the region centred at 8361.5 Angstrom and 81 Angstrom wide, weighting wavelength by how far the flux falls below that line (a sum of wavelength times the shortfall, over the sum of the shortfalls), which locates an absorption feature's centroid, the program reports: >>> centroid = 8363.7 Angstrom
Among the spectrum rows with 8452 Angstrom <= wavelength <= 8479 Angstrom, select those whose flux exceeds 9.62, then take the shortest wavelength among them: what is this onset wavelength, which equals 8454.04 Angstrom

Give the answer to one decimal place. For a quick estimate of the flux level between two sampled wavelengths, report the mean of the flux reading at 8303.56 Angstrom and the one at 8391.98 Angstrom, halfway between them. 9.8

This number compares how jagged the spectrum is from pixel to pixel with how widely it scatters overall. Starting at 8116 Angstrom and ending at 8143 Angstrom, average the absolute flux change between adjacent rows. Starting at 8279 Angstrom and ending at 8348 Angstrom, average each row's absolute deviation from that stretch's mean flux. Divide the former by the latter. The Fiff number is 0.44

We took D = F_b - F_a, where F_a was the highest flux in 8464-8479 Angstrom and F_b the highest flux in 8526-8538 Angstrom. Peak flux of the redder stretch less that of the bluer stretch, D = -0.34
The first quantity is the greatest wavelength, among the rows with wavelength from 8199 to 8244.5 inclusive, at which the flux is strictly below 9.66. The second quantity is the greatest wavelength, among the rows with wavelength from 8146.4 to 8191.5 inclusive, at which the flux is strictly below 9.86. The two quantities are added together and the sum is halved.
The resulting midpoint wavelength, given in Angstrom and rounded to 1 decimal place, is 8204.8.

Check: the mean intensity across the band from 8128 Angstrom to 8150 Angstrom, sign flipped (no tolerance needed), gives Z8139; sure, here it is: -10.3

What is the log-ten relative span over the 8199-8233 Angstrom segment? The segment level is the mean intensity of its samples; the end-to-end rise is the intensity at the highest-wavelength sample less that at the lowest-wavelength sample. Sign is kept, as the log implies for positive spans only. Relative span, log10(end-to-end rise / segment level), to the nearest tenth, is -1.7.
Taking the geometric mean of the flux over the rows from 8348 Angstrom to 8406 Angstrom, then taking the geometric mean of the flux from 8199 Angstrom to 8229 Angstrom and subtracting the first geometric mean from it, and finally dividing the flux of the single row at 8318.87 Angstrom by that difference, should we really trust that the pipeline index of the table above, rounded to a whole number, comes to 60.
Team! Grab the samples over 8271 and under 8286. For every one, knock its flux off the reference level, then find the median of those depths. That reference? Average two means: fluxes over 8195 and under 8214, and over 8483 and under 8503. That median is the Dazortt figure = -0.63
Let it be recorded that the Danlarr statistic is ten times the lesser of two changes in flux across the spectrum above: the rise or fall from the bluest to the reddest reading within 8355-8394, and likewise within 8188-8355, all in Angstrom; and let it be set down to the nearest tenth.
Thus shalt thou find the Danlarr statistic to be -3.0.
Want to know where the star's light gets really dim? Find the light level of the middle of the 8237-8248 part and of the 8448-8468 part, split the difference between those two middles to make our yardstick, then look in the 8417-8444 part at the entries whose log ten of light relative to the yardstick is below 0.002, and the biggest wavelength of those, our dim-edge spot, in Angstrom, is 8442.37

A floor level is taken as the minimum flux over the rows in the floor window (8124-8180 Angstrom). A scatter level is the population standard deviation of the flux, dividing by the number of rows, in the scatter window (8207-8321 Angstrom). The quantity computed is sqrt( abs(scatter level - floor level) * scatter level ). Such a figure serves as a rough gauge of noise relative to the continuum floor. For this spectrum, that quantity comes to 1.37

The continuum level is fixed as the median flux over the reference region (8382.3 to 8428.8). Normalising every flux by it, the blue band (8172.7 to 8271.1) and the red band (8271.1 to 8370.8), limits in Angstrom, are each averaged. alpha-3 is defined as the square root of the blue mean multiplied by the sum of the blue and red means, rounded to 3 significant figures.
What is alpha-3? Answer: 1.44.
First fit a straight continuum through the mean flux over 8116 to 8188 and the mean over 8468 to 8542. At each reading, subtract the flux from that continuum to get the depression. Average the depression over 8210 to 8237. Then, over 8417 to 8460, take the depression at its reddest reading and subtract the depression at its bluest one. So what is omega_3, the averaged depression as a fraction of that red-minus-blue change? -2.3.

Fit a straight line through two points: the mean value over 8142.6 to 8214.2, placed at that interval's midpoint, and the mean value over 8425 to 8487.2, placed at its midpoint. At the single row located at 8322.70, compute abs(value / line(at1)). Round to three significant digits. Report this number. 1.02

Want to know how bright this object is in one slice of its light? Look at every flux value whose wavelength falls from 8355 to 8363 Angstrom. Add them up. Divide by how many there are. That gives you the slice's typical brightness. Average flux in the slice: 9.9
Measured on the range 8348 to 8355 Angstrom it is 9.7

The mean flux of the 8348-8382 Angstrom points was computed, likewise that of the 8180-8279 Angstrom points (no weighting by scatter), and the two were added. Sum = 19.6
